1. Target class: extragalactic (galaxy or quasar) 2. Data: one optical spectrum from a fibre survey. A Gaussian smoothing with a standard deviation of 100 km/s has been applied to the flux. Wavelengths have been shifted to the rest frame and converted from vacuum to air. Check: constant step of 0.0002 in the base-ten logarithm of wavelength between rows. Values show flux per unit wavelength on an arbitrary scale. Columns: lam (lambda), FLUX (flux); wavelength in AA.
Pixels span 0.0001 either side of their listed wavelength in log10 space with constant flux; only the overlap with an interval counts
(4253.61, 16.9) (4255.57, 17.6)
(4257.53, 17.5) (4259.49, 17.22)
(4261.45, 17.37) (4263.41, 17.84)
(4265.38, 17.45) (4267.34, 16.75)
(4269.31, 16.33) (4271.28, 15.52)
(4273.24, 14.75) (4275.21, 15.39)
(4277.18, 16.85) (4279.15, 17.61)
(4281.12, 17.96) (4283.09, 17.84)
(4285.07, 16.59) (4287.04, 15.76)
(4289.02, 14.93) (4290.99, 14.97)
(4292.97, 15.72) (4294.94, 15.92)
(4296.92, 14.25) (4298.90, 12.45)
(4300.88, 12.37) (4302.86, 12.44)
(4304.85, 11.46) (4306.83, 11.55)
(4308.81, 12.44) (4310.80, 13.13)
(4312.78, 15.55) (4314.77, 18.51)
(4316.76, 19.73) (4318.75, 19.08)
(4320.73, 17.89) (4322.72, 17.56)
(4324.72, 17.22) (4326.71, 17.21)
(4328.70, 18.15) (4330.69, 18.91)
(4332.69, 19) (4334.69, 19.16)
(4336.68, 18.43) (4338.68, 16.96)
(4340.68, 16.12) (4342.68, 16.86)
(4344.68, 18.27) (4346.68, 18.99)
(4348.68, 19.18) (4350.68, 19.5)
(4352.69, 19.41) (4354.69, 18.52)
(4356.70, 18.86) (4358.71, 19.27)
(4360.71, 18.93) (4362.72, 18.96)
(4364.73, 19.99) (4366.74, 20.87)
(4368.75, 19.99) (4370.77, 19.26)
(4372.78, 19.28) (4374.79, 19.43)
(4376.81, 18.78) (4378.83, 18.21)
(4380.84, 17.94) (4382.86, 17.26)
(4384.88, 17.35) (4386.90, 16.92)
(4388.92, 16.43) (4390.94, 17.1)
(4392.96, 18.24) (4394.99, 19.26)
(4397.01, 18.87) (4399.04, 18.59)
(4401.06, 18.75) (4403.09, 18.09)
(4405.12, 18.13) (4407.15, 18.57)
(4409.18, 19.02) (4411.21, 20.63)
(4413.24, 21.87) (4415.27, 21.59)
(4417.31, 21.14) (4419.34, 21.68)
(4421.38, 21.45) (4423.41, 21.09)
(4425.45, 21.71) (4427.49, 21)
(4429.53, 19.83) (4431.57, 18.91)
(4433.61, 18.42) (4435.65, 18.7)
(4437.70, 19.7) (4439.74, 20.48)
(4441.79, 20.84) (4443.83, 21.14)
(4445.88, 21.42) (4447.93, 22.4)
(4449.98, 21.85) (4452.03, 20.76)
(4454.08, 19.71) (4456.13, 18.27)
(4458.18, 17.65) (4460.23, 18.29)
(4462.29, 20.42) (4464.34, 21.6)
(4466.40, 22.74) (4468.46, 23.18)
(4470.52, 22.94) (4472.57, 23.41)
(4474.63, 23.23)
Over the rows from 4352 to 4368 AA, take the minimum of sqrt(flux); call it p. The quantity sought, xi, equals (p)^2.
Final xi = 18.5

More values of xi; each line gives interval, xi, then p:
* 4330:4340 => 17.0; 4.1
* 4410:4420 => 20.6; 4.5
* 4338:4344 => 16.1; 4.0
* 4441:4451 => 20.8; 4.6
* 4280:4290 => 14.9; 3.9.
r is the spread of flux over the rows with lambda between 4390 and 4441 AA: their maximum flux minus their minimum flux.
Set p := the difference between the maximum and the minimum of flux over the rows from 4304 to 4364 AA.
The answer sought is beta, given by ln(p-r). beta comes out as 1.3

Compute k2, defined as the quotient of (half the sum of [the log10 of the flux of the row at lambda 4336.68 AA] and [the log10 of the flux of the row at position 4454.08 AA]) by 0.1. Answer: 12.80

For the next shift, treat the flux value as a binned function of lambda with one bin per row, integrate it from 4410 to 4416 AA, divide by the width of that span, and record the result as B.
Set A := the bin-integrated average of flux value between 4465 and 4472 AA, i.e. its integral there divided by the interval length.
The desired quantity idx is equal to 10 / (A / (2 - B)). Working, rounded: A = 23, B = 21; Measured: -8.4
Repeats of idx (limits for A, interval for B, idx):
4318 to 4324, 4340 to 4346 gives -8.4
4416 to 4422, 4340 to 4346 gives -7.1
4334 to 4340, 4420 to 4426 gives -10.8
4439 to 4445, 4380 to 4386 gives -7.4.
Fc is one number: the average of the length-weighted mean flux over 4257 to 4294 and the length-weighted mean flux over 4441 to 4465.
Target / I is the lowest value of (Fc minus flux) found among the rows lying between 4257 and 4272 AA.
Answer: 0.6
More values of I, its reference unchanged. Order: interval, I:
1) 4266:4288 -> 0.5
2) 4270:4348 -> -1.3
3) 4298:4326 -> -1.3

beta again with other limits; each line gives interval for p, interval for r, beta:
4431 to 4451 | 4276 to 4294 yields -0.1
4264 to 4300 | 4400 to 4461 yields -0.3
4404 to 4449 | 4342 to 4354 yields 0.5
